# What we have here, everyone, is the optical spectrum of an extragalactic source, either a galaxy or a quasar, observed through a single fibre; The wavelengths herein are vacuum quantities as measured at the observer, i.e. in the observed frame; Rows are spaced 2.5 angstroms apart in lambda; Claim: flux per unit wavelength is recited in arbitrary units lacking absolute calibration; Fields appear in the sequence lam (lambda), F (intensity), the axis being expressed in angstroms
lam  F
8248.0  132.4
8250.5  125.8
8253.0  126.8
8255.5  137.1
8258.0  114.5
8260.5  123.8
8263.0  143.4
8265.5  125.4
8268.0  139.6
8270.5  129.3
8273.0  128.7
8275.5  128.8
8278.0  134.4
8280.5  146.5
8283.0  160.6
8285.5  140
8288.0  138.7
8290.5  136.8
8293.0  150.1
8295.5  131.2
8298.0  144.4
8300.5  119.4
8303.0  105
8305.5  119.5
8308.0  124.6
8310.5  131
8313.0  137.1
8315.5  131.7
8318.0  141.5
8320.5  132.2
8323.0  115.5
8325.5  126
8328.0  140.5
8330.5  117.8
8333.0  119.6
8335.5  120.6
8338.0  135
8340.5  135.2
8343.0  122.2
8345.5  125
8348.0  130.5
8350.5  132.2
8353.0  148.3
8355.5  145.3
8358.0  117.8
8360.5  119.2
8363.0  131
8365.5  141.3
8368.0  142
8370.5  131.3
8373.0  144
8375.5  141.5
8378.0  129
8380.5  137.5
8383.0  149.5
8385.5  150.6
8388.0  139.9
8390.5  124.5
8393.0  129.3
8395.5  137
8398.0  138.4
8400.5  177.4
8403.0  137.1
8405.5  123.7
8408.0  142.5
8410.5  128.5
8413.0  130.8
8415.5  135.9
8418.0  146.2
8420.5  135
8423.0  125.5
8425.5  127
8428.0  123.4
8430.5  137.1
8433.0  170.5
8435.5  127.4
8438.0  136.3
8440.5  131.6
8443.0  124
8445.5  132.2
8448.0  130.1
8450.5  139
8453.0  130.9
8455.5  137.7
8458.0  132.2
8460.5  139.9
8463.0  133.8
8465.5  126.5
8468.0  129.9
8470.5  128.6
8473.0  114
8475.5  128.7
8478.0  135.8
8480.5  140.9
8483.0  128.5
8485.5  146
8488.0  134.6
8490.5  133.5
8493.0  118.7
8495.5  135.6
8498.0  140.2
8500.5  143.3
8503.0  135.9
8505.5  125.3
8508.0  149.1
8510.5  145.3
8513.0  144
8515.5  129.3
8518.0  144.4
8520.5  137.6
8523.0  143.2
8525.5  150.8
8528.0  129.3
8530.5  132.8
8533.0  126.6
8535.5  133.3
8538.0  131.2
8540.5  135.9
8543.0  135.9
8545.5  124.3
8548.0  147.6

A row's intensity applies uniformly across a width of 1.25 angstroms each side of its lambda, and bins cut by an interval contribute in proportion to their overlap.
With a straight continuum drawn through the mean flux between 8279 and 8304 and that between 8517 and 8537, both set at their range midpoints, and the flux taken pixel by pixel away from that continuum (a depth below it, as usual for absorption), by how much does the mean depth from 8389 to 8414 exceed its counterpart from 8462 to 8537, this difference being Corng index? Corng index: -2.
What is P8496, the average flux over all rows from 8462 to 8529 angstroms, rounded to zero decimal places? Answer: 135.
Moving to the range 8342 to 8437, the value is 136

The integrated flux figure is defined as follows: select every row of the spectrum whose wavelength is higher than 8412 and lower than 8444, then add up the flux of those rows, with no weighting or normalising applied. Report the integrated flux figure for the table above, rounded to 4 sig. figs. 1751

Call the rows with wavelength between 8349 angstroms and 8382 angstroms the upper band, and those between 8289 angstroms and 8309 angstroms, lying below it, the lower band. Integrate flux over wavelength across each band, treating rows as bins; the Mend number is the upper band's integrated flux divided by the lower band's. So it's 1.7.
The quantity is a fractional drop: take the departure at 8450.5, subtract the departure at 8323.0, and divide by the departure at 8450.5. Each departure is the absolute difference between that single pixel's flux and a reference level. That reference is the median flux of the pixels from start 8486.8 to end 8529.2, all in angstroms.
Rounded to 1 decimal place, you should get -14.8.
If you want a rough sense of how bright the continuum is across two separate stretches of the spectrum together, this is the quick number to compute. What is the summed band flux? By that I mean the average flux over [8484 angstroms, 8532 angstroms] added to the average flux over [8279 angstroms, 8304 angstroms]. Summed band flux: 275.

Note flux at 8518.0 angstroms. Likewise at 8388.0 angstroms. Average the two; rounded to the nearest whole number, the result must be 142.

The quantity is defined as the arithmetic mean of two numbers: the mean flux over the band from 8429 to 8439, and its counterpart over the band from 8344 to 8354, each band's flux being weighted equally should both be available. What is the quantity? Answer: 138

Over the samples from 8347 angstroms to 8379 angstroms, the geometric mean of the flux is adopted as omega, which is 135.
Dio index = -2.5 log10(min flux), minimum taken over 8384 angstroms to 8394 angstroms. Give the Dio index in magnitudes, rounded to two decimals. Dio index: -5.24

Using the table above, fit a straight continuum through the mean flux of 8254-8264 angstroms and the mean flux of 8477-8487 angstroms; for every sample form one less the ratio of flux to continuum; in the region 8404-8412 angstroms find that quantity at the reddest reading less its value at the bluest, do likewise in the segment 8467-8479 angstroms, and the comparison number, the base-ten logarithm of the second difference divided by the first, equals 0.1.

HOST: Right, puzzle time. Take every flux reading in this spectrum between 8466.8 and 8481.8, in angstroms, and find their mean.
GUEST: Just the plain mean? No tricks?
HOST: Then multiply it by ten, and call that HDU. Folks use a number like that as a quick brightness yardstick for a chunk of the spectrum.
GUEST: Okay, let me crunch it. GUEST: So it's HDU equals 1296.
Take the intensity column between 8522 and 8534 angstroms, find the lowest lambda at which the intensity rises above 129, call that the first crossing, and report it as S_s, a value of 8523.0 angstroms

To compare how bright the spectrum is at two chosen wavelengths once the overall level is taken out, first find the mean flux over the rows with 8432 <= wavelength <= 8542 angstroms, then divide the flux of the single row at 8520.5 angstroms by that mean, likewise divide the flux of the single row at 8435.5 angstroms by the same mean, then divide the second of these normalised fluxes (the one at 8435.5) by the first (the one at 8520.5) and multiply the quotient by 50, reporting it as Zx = 46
